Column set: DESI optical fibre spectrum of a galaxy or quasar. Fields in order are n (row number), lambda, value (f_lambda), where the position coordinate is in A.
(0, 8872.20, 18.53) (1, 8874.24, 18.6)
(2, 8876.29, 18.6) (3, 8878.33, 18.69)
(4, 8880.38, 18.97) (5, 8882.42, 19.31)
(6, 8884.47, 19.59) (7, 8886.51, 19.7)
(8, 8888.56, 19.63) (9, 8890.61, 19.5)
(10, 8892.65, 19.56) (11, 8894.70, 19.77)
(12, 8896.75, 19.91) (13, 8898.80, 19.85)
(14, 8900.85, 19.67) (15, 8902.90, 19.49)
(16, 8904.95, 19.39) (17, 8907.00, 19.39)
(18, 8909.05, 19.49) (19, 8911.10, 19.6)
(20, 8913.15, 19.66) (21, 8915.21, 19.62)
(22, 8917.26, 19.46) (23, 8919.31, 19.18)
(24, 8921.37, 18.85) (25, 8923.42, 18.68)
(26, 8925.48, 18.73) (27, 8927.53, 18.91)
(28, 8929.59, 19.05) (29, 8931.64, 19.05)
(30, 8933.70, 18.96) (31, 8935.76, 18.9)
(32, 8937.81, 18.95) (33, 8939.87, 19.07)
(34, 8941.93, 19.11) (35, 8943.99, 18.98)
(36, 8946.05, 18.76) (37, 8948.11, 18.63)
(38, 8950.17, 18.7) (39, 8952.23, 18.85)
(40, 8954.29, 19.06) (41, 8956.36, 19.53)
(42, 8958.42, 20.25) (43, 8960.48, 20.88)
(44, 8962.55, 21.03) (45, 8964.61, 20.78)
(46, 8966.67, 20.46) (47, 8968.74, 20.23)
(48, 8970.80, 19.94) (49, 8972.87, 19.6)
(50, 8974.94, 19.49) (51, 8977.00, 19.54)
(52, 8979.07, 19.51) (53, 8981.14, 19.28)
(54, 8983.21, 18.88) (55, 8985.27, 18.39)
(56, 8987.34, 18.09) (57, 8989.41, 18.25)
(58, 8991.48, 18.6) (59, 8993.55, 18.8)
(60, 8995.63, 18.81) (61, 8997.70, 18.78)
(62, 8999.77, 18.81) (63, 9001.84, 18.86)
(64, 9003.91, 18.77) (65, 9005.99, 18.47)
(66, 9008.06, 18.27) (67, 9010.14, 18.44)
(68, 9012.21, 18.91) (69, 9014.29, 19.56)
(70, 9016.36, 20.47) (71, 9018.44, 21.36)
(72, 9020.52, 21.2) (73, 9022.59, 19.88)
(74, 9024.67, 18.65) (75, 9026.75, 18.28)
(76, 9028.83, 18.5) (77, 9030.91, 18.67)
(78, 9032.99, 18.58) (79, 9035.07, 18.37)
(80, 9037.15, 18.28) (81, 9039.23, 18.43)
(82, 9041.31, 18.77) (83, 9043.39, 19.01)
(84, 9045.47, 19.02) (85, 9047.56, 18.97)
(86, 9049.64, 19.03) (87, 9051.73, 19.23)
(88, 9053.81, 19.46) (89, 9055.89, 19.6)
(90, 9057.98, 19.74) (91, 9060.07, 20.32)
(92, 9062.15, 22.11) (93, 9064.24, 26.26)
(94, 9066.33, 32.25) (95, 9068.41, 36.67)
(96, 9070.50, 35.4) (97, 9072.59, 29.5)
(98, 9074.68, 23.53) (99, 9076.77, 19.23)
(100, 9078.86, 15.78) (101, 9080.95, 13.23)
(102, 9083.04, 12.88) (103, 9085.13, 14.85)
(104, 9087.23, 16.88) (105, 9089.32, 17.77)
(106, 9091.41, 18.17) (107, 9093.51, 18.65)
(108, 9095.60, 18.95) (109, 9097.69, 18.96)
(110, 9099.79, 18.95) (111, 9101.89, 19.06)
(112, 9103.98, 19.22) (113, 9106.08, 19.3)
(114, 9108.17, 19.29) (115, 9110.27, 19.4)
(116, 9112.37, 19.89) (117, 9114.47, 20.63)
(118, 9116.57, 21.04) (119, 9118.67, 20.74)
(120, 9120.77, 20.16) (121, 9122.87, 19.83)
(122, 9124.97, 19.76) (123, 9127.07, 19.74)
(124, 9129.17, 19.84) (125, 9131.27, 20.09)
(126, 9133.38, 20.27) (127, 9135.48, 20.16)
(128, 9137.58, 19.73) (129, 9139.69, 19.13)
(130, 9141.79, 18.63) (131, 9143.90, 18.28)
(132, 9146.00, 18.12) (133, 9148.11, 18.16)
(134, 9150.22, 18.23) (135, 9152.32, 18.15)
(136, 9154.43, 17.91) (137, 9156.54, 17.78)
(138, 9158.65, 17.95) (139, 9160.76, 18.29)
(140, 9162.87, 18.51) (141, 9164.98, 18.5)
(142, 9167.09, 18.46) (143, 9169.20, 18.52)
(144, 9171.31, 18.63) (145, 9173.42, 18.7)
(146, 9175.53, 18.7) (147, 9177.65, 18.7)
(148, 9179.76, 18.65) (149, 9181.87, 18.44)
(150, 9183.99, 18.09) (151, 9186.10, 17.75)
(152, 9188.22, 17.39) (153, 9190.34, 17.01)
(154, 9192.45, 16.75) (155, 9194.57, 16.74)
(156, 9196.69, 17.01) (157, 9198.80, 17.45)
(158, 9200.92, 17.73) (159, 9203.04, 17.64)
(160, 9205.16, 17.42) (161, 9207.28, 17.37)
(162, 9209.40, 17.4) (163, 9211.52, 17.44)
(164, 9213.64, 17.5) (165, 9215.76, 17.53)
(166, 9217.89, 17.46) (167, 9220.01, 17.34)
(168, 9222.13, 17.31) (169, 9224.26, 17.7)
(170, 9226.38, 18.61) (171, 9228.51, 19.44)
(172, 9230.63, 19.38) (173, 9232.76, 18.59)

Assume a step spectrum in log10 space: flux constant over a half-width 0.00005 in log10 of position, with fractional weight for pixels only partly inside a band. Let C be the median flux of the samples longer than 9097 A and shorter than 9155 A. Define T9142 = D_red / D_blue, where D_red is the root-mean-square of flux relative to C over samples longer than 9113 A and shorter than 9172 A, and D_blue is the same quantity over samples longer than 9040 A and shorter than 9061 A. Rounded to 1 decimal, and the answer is 2.3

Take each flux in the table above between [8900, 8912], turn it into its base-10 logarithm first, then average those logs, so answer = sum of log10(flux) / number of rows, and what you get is 1.290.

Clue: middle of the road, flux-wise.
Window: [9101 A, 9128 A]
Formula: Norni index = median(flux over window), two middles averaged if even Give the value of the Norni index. 19.8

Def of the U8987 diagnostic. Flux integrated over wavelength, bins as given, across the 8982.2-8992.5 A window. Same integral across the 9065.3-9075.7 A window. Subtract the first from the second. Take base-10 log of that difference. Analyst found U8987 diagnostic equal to 2.1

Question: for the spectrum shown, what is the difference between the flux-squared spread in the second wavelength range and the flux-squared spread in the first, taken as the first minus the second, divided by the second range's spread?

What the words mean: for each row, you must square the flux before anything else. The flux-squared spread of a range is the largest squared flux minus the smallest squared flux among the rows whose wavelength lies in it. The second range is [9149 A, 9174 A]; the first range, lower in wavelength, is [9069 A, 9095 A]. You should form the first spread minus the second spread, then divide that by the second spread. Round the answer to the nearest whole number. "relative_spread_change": 31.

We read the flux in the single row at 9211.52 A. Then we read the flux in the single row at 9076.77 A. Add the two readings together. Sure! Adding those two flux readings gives 36.7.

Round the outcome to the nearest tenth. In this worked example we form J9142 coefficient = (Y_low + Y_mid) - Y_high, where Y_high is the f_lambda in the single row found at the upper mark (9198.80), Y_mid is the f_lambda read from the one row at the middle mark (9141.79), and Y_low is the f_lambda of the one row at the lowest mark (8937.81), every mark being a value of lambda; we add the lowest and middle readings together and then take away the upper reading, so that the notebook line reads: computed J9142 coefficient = 20.1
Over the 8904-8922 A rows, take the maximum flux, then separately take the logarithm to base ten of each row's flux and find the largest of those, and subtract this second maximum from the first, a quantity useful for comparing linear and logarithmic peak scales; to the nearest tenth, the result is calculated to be 18.4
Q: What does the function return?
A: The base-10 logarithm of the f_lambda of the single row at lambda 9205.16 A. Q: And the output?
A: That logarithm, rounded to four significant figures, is 1.241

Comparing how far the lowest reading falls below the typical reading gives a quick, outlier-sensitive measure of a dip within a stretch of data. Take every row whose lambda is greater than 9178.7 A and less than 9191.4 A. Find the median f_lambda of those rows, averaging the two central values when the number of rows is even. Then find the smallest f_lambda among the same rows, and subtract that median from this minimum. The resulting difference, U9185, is -0.91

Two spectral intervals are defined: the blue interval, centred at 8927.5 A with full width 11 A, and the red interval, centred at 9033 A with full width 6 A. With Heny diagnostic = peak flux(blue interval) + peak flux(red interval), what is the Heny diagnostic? 37.7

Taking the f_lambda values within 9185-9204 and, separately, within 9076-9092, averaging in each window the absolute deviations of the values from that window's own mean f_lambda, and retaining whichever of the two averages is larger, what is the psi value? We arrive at 1.91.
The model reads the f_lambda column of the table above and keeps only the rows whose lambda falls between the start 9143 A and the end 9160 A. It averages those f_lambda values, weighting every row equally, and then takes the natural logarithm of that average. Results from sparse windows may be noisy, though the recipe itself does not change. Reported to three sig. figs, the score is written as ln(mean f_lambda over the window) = 2.89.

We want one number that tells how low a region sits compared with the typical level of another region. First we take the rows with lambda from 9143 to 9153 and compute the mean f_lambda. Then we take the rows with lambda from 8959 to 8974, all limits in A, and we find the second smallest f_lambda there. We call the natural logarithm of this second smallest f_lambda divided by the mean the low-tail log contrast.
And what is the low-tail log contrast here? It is 0.09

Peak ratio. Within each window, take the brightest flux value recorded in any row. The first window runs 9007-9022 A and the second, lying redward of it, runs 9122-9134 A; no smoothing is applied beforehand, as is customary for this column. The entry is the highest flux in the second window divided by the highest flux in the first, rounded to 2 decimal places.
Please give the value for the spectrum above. 0.95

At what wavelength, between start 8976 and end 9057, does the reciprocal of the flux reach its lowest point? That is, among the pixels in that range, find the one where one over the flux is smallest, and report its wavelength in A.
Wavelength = 9018.44 A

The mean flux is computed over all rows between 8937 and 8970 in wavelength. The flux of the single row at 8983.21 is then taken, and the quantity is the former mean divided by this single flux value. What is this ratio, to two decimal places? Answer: 1.04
